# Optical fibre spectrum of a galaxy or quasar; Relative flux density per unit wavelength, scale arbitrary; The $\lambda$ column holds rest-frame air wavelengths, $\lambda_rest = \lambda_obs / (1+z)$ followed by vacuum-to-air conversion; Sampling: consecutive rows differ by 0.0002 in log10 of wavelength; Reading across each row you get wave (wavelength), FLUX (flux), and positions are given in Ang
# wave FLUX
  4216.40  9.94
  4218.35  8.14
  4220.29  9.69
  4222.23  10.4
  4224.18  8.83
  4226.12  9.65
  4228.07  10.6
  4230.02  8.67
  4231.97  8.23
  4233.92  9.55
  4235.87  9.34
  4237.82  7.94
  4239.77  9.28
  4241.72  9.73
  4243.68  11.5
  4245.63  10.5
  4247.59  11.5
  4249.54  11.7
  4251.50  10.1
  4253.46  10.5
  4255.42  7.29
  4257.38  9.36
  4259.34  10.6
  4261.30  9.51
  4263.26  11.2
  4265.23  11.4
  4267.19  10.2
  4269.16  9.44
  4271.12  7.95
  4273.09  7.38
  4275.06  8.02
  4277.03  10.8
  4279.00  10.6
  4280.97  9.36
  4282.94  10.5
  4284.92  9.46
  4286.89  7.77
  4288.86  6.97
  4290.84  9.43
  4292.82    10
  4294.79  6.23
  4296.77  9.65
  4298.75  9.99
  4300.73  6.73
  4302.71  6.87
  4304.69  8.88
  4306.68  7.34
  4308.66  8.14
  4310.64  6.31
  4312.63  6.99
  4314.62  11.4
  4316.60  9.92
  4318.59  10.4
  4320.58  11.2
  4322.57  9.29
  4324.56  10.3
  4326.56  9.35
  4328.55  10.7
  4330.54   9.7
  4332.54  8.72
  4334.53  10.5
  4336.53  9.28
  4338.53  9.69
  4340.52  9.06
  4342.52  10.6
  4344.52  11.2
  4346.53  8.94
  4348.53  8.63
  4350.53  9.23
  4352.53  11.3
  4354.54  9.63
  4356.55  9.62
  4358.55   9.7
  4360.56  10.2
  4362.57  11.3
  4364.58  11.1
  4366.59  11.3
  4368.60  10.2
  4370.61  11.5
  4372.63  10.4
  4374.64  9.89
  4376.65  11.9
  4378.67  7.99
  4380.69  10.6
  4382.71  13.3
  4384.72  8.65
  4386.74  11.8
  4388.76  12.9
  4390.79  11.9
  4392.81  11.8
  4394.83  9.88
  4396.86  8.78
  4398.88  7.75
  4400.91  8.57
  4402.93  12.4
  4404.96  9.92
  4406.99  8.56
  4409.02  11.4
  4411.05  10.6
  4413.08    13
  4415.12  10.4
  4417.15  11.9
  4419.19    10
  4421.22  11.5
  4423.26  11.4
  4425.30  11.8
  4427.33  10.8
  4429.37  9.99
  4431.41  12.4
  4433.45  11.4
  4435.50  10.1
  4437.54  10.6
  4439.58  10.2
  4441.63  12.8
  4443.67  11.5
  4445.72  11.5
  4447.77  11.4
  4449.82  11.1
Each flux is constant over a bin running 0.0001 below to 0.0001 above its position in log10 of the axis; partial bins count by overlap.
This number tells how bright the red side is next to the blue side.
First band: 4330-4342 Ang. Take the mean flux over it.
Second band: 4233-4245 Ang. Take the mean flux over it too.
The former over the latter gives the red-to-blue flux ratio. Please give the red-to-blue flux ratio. 0.99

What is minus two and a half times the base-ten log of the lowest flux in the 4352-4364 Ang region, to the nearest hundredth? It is -2.46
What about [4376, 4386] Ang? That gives -2.26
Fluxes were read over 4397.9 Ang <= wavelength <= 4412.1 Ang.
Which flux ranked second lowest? 8.56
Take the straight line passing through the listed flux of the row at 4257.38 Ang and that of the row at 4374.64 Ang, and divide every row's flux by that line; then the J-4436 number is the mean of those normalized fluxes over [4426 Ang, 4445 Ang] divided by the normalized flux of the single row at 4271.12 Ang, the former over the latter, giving 1.3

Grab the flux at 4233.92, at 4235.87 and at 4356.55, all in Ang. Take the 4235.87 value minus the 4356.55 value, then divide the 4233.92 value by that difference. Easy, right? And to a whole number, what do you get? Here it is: -34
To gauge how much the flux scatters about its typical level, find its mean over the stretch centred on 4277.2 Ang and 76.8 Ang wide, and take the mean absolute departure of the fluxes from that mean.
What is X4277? 1.4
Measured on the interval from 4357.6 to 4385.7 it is 1.0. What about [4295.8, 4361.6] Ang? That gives 1.0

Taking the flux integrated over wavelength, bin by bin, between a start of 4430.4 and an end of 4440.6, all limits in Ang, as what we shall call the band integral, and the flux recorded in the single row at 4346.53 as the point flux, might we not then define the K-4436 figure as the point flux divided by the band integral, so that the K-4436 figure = 0.080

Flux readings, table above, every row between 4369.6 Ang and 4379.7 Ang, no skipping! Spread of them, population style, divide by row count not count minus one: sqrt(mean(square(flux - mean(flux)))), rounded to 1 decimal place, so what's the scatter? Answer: 1.4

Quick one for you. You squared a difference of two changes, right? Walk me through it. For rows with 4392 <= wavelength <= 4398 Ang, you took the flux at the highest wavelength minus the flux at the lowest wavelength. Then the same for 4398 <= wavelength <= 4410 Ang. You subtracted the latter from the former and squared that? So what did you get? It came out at 44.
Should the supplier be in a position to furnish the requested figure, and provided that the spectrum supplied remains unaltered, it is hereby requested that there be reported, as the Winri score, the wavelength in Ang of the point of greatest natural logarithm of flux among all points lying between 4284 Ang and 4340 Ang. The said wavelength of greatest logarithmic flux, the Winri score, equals 4314.62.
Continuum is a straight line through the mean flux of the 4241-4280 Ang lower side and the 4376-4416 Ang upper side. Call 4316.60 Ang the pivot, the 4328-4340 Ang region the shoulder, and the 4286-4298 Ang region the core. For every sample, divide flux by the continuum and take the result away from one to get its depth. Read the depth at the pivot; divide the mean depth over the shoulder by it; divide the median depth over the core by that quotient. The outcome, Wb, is 0.1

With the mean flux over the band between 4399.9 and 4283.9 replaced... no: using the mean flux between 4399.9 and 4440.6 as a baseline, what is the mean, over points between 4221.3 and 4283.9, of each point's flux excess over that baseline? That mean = -1.1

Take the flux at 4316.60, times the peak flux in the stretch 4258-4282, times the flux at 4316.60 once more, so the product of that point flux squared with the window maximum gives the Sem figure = 1122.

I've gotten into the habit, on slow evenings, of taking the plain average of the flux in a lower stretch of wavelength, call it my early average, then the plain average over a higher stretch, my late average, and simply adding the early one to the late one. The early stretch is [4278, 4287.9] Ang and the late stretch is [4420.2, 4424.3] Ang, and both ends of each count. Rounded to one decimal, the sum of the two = 21.0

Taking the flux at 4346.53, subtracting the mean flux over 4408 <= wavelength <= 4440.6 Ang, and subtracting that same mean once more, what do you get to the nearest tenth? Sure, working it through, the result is -13.2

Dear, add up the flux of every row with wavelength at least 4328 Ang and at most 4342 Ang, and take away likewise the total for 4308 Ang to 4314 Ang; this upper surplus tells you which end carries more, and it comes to 46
